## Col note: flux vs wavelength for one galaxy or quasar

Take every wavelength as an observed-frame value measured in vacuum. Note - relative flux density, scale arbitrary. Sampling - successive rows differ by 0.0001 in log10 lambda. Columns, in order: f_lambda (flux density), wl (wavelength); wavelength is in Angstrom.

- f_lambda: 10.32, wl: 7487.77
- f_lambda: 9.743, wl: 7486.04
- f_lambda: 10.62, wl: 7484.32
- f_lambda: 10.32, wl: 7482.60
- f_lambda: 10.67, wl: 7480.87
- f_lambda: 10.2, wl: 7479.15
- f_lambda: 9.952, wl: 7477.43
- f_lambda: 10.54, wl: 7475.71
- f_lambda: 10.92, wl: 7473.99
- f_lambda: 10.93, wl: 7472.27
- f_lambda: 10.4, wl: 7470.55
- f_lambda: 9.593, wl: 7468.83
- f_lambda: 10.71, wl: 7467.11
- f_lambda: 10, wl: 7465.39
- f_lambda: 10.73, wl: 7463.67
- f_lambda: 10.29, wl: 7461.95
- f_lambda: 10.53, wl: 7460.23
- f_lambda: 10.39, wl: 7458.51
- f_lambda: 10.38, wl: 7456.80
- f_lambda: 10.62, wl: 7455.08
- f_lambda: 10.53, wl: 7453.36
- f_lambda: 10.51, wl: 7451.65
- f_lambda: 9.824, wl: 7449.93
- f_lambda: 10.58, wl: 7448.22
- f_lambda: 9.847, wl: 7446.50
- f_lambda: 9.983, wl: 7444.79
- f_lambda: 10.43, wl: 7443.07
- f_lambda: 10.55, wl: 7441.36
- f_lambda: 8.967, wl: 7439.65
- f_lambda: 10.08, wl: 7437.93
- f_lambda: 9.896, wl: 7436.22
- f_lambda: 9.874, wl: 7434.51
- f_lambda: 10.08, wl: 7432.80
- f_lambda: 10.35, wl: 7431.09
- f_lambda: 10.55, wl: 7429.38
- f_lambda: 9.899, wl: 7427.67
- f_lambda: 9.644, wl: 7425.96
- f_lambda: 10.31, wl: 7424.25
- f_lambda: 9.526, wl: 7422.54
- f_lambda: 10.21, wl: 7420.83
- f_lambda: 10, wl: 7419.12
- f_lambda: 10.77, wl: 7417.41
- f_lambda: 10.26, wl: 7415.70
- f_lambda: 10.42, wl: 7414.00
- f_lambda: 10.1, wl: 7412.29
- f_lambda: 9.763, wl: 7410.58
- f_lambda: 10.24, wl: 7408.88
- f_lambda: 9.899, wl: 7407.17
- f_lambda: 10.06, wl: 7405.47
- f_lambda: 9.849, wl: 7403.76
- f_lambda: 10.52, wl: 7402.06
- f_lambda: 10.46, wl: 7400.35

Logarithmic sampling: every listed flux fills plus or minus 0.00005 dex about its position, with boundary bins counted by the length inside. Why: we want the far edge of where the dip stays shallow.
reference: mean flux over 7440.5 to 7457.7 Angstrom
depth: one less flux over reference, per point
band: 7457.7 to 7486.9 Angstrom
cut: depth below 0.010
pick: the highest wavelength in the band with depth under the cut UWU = 7484.32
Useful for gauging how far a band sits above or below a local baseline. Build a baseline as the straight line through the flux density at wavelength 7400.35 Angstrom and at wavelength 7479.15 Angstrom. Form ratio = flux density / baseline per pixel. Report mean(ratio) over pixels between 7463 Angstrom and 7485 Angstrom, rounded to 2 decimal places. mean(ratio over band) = 1.02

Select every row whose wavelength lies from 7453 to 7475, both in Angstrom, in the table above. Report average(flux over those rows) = 10.5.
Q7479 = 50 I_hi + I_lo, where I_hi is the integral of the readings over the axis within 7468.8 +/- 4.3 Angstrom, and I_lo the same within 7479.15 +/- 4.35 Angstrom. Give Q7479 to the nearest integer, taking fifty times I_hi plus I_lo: 4529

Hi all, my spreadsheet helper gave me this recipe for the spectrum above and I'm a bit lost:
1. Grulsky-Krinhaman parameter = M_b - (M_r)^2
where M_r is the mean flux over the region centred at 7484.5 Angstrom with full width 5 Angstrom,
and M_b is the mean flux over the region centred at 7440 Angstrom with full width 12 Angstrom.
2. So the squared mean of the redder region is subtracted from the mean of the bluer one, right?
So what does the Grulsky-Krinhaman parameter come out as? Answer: -95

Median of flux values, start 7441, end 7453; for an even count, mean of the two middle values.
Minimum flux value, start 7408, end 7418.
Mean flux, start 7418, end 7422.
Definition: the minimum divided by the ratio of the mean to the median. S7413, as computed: 10.1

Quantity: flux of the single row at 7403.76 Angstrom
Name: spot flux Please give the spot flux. 9.849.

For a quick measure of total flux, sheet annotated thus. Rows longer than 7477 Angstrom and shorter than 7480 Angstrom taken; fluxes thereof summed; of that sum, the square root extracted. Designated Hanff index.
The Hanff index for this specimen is 4.5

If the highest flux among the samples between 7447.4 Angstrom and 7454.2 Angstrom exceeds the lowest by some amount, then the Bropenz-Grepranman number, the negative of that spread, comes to -0.76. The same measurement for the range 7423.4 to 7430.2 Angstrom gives -0.91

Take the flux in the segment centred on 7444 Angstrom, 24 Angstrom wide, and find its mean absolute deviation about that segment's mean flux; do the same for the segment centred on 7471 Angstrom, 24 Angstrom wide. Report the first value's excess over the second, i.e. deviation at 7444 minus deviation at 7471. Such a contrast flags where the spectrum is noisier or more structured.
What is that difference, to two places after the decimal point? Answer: 0.05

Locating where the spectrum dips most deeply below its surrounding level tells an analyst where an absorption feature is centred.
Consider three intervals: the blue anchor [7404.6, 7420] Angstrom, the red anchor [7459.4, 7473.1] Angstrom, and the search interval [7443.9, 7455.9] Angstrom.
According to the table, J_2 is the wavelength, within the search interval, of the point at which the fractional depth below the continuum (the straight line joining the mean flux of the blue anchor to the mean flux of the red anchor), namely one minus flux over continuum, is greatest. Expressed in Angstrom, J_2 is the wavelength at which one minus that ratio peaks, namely 7449.93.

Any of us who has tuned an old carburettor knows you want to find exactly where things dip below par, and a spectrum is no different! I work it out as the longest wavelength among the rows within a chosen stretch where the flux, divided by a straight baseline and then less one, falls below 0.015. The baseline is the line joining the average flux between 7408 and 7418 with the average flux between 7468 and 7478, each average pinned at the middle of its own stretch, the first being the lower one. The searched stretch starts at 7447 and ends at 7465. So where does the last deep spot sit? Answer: 7461.95 Angstrom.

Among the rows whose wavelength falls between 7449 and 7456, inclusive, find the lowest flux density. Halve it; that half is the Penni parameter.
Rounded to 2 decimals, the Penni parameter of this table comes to 4.91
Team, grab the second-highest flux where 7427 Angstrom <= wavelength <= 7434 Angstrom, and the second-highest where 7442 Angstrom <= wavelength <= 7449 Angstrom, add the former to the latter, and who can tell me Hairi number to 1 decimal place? 20.8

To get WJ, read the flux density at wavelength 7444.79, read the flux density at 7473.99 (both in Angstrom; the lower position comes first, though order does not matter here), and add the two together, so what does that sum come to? 20.9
